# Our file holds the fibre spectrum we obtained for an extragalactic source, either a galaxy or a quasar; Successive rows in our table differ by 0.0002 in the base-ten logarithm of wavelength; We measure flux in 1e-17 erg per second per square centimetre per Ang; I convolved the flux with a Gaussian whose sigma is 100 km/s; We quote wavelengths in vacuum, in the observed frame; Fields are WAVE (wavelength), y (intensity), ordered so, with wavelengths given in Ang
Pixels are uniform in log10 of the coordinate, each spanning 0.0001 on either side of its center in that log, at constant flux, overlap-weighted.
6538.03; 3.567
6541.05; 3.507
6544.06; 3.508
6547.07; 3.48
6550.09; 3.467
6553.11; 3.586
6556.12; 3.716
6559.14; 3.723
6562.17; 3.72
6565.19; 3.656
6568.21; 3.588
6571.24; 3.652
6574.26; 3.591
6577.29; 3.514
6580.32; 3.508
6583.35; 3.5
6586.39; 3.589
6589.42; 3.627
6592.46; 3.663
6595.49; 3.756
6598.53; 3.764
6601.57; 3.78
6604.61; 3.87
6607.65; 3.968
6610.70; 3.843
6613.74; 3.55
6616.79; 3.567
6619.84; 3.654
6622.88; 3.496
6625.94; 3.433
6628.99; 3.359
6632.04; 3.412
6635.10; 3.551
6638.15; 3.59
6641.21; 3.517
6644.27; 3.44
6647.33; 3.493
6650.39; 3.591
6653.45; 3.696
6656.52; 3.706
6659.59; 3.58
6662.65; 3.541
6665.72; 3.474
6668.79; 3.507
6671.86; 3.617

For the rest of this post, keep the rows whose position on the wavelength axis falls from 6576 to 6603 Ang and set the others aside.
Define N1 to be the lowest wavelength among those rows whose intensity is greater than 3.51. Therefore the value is 6577.29 Ang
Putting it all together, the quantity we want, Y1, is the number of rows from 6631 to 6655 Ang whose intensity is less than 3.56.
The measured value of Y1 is 5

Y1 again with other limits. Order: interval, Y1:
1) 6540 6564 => 4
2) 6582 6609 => 1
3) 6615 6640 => 5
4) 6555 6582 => 2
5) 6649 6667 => 2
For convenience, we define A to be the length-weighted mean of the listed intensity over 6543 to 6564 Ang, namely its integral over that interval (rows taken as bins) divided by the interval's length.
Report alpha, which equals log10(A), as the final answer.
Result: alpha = 0.557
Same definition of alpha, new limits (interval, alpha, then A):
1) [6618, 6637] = 0.543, 3.49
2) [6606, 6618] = 0.573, 3.74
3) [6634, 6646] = 0.547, 3.52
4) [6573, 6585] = 0.547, 3.53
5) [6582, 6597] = 0.560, 3.63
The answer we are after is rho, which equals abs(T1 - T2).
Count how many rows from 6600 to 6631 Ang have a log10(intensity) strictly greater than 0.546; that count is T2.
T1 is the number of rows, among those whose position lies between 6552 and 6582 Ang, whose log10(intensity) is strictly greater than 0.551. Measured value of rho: 1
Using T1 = 8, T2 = 7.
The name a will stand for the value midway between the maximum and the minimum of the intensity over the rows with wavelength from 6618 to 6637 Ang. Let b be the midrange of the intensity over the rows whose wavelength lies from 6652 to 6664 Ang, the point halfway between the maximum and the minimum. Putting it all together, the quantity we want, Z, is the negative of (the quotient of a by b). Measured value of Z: -0.97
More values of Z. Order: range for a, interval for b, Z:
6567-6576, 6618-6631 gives -1.03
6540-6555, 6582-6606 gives -0.96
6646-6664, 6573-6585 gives -1.02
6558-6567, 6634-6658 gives -1.03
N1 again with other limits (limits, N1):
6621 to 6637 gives 6635.10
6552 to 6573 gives 6553.11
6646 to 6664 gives 6650.39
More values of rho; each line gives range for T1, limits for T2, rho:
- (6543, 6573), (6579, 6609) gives 1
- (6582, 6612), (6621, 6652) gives 5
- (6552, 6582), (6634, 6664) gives 0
